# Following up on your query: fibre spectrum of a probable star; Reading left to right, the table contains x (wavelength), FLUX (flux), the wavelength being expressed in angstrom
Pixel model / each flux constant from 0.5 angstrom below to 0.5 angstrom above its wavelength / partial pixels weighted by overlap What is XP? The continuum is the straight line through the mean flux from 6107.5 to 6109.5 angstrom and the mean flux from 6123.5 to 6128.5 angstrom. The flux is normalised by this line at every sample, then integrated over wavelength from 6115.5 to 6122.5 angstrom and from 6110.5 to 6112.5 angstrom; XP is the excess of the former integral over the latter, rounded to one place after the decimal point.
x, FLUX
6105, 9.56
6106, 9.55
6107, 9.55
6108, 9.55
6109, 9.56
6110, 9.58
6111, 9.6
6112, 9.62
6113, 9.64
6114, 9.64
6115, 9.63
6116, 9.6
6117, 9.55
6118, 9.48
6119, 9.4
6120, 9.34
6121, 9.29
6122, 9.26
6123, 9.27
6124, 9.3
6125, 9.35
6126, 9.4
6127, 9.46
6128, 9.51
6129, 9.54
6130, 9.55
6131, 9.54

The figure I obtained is 4.9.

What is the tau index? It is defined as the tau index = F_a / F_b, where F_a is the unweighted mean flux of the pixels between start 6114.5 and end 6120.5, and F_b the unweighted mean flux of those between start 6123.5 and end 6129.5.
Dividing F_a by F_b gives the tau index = 1.01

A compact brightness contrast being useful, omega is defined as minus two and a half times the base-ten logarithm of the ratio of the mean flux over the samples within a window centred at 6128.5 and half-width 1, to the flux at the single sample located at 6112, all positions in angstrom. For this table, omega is 0.011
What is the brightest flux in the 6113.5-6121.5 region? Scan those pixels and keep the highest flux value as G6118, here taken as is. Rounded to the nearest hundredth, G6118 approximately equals 9.64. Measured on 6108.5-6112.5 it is 9.62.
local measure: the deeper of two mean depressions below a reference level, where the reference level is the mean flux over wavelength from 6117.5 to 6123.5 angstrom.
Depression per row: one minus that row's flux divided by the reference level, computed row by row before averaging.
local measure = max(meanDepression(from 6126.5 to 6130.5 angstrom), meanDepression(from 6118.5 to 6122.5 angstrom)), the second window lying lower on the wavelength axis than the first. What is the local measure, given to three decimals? 0.002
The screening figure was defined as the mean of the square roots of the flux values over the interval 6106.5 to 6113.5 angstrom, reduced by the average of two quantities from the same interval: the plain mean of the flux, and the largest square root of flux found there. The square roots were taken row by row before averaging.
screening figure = -3.25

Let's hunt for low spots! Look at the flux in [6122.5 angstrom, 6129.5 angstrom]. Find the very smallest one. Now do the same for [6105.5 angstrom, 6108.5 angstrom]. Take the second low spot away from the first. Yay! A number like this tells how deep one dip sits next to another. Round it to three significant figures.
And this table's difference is -0.280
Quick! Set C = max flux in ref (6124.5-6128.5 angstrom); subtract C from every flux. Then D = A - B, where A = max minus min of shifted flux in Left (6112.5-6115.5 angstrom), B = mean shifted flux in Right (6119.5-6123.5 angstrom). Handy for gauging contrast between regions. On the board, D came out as 0.23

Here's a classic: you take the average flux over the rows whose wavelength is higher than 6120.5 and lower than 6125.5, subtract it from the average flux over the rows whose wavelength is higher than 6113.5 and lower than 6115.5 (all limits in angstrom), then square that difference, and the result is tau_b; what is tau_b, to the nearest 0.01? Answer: 0.12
